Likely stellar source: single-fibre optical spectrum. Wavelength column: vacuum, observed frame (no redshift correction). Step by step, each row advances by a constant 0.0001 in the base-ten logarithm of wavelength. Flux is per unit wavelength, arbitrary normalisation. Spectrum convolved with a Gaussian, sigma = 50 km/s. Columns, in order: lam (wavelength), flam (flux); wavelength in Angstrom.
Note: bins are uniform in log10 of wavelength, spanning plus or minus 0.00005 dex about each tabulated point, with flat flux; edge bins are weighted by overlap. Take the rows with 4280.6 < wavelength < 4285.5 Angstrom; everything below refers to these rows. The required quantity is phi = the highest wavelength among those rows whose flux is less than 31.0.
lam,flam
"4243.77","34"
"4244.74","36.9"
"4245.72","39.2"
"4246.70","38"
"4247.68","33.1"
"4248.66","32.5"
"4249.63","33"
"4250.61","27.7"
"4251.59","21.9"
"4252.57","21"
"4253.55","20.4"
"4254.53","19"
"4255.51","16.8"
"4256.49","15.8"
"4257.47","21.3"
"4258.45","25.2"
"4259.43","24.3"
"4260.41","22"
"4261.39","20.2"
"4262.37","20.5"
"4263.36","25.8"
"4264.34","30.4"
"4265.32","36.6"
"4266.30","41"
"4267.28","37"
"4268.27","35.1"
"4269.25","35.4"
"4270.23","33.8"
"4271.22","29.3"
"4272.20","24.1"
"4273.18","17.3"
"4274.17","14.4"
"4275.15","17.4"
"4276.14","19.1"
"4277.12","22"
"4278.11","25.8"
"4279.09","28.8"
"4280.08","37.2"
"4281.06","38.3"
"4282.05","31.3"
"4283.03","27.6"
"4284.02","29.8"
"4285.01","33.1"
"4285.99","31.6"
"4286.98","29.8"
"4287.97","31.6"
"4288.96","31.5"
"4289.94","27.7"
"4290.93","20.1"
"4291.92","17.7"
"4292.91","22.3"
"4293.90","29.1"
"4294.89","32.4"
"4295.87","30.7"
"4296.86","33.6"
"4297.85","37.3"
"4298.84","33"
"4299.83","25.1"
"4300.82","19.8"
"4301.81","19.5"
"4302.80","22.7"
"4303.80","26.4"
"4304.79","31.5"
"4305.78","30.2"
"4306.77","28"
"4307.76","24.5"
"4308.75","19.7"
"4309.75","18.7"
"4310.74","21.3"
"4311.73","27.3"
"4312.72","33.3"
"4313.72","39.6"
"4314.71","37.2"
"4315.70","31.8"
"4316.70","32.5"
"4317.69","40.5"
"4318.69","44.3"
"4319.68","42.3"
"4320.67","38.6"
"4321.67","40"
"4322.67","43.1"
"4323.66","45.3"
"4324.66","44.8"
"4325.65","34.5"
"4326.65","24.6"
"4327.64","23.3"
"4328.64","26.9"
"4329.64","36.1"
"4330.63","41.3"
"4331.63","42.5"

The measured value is 4284.02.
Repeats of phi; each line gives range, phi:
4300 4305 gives 4303.80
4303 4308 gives 4307.76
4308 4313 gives 4311.73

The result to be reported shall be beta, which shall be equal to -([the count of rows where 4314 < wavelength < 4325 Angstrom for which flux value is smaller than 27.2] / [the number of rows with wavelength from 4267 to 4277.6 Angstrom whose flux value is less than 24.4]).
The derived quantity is 0.0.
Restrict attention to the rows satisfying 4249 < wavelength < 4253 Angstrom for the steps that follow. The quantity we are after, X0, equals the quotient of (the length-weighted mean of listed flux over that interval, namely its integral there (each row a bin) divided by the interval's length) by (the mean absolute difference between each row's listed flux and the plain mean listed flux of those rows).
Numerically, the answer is 5.9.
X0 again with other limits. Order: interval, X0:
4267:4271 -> 39.7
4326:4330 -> 6.6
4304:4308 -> 12.5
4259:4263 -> 15.6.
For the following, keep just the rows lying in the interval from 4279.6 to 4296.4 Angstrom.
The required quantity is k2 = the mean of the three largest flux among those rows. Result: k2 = 36.2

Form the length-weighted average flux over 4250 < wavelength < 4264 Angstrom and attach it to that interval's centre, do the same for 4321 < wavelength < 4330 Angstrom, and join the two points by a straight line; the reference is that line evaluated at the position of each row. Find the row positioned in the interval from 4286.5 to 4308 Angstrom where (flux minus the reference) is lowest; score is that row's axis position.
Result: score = 4301.81 Angstrom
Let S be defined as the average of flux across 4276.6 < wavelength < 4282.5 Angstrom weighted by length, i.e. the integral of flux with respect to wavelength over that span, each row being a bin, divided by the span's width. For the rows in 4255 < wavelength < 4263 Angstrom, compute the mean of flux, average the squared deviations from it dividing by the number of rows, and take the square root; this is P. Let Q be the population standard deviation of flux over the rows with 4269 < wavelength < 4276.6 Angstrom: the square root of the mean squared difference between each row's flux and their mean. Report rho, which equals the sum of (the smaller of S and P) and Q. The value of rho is 11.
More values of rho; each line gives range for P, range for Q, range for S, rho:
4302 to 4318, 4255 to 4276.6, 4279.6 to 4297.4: 14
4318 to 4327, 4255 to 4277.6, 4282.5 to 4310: 14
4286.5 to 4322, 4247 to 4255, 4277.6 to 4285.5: 13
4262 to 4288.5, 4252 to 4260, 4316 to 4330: 10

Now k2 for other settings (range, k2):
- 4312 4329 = 44.8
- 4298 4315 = 36.7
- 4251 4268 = 38.2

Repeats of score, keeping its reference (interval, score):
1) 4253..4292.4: 4291.92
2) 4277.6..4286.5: 4278.11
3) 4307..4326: 4309.75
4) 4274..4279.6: 4274.17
